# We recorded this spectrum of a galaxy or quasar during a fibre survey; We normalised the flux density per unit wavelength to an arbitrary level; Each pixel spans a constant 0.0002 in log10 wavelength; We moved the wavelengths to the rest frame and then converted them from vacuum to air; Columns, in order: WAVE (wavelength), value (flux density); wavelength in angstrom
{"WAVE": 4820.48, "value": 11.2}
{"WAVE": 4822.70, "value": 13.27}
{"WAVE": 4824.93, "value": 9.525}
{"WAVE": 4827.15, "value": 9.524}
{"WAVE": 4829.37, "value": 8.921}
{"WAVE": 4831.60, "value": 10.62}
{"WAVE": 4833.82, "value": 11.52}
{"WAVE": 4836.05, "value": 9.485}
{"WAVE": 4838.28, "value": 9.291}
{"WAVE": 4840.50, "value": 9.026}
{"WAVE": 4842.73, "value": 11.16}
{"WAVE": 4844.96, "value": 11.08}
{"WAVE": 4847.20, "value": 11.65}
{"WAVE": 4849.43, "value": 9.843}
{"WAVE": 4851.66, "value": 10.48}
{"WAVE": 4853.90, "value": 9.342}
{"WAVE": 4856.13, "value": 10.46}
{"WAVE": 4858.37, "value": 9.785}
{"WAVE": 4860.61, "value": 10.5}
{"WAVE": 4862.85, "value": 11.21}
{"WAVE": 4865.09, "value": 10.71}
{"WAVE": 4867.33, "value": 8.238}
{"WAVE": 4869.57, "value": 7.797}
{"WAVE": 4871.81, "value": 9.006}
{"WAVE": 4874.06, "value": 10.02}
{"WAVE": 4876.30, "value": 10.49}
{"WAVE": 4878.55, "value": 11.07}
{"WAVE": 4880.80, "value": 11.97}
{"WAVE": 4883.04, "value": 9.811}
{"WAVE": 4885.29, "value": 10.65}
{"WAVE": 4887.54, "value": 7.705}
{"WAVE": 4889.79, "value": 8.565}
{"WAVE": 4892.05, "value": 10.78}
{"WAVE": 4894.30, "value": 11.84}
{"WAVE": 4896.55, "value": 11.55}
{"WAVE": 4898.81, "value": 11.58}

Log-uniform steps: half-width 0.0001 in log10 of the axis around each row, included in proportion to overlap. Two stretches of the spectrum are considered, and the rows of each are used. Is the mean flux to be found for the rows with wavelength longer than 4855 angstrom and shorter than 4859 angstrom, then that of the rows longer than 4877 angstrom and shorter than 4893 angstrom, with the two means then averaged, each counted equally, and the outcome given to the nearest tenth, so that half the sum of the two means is 10.1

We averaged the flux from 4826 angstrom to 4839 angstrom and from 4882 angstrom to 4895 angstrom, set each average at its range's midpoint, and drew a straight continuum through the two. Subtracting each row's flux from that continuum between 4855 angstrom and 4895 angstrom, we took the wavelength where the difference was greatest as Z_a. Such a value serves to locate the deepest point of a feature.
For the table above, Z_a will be 4887.54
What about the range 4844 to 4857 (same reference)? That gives 4853.90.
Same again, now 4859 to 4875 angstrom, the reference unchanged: 4869.57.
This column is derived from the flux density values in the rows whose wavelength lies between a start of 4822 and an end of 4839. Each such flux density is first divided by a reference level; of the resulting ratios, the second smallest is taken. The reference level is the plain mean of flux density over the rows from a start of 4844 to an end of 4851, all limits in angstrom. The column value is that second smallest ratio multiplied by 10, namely 8.6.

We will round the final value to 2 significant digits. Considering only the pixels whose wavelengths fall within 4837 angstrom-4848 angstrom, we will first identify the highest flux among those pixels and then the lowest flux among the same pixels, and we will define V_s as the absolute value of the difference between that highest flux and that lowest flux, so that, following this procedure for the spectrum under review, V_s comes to 2.6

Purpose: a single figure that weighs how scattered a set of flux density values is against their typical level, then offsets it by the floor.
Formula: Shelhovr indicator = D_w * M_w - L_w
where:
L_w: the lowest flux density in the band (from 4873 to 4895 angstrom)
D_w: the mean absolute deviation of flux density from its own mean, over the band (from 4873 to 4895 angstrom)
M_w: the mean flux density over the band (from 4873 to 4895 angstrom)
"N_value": 2.7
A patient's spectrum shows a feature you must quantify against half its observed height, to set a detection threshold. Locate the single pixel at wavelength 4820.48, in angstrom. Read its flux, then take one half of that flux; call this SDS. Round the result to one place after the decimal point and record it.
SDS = 5.6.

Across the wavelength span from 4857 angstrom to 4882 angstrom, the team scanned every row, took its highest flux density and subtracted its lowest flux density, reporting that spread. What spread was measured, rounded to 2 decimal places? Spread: 4.17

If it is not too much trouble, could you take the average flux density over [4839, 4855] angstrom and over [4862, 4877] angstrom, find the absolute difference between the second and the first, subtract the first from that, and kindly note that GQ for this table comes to -9.6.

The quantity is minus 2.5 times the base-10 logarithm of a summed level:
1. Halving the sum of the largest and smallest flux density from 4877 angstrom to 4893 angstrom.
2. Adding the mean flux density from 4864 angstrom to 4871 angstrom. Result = -3.18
